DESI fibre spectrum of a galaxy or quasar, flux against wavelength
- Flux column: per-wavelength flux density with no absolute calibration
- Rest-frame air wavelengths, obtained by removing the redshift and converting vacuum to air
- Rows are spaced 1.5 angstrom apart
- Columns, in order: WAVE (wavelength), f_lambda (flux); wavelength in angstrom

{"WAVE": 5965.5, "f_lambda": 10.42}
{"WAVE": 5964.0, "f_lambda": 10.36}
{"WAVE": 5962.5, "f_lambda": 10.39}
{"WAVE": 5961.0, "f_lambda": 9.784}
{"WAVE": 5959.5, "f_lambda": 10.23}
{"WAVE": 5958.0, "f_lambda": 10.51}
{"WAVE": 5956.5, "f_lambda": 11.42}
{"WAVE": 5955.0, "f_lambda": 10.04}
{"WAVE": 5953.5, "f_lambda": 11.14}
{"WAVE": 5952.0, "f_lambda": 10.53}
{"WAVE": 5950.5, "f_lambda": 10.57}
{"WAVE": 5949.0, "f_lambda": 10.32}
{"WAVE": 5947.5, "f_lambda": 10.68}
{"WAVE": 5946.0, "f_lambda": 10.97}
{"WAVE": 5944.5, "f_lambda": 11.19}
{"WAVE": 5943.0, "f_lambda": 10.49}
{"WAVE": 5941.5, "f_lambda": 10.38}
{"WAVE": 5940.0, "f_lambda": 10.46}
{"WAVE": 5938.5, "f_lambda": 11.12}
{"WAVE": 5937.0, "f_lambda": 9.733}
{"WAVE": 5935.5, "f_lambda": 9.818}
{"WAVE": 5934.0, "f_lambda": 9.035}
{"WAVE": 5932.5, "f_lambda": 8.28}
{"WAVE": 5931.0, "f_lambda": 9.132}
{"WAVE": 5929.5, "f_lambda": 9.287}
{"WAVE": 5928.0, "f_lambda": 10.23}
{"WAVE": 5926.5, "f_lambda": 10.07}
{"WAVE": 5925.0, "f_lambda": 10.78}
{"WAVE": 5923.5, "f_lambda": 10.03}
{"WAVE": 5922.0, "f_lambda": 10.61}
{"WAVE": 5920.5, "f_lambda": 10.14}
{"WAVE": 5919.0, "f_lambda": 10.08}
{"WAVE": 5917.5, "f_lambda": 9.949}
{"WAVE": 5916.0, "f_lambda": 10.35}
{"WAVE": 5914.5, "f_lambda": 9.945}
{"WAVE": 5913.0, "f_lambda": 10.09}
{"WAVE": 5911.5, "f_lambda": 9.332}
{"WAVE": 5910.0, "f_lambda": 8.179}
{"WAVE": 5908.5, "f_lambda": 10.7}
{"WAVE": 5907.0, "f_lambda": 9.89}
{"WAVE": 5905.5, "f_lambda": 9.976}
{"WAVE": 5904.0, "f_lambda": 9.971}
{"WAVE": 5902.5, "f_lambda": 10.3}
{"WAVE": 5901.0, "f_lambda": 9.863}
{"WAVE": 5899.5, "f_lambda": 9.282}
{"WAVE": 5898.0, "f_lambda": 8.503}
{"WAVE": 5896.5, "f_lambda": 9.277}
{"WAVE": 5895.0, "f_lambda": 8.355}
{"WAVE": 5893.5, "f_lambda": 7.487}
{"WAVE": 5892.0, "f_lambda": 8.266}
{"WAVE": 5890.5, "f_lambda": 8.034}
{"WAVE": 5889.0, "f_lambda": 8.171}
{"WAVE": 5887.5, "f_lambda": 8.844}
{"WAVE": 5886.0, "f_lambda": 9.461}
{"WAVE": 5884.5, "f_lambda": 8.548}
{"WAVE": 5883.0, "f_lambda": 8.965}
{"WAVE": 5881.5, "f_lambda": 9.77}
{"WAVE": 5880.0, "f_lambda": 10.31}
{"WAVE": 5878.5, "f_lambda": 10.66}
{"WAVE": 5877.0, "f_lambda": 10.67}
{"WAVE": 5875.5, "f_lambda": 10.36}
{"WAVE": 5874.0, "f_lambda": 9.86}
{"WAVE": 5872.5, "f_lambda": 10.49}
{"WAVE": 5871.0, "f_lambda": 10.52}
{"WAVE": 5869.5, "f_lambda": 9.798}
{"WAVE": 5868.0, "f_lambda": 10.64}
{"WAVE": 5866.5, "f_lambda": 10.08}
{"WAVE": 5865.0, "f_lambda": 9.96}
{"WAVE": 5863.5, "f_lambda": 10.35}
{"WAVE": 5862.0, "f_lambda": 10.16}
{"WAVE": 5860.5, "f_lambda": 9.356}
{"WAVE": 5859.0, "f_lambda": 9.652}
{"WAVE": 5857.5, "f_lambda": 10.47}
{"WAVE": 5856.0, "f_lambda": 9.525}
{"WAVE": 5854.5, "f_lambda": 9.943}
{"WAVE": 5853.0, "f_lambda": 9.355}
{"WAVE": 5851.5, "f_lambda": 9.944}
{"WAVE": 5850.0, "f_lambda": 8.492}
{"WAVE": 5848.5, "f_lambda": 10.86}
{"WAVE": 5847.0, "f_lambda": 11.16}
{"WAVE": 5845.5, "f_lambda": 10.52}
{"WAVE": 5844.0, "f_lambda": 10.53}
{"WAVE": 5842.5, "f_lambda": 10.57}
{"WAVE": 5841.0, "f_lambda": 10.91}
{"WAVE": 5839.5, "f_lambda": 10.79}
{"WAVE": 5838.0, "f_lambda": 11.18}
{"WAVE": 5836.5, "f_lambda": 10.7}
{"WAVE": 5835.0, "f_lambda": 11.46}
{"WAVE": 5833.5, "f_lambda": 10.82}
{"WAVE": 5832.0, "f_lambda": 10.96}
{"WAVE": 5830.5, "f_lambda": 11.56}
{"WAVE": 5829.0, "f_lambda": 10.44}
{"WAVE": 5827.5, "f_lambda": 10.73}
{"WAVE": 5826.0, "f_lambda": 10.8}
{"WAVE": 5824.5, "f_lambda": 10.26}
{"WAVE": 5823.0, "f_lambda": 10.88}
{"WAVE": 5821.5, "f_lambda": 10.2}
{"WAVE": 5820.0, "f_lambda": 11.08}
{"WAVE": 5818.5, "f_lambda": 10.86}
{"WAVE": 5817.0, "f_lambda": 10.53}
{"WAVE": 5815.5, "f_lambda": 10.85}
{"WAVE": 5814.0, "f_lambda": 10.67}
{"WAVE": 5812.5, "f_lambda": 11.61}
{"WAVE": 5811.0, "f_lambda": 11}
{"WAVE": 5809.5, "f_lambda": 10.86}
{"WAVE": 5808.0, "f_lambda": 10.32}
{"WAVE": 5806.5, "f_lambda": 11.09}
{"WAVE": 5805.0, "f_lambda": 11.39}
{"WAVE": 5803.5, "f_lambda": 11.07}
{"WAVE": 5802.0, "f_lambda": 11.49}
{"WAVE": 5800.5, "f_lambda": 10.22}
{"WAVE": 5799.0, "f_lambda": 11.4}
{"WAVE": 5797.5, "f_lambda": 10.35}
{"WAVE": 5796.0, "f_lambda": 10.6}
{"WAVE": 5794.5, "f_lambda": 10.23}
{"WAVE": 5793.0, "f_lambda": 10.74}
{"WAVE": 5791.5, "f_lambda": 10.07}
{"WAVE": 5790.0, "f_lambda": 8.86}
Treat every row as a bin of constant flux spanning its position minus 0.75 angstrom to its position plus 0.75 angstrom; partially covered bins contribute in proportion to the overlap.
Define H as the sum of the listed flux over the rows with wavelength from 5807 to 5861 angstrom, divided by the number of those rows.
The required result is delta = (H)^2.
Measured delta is 111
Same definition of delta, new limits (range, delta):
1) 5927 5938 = 88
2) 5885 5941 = 91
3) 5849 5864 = 95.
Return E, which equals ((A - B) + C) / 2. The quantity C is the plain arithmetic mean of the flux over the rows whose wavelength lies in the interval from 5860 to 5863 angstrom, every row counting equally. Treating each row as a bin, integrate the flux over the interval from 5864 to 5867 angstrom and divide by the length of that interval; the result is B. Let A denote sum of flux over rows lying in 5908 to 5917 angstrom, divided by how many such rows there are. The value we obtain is 4.7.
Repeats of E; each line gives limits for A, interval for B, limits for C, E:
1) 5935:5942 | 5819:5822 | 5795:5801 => 5.1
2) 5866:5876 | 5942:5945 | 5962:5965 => 4.9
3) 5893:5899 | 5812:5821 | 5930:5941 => 3.6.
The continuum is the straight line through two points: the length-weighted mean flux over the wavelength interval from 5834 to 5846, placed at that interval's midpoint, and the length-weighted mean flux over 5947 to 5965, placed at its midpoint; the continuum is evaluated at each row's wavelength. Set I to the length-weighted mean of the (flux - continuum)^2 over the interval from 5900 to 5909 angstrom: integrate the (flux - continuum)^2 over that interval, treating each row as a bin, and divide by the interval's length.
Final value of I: 0.4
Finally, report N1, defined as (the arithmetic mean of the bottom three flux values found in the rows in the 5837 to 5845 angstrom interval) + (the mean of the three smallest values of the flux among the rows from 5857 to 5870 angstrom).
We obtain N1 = 20.2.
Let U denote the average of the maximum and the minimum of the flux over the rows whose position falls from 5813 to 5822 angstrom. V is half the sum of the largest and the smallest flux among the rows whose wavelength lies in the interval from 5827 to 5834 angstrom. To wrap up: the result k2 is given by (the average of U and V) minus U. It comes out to 0.2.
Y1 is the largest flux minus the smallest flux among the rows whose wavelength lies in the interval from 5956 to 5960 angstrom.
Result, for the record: 1.2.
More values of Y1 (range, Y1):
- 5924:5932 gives 1.6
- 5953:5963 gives 1.6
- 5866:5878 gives 0.9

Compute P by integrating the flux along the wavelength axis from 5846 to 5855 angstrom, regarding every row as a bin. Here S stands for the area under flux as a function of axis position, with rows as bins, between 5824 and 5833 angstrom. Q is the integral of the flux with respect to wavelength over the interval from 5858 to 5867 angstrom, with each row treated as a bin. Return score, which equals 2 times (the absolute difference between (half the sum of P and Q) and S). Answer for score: 15.3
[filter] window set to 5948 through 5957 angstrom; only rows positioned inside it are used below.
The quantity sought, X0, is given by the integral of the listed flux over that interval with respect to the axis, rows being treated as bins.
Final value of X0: 96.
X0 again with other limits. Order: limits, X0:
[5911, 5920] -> 90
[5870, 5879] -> 94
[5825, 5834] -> 98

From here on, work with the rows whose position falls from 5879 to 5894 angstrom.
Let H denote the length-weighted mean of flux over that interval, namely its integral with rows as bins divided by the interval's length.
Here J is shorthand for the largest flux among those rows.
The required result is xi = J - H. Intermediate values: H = 8.8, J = 10.31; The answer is 1.47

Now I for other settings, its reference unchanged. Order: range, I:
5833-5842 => 0.1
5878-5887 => 1.8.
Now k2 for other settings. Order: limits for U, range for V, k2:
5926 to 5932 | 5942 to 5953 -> 0.5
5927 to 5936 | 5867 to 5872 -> 0.5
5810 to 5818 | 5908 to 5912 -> -0.8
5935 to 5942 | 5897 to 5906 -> -0.5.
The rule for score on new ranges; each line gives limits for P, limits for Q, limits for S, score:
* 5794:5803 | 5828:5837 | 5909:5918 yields 21.7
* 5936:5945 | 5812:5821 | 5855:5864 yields 14.4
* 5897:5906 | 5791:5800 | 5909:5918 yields 7.9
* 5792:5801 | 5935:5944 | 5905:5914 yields 14.1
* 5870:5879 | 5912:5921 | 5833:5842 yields 13.2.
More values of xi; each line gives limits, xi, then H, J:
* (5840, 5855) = 0.92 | 10.2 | 11.16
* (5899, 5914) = 0.93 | 9.8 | 10.7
